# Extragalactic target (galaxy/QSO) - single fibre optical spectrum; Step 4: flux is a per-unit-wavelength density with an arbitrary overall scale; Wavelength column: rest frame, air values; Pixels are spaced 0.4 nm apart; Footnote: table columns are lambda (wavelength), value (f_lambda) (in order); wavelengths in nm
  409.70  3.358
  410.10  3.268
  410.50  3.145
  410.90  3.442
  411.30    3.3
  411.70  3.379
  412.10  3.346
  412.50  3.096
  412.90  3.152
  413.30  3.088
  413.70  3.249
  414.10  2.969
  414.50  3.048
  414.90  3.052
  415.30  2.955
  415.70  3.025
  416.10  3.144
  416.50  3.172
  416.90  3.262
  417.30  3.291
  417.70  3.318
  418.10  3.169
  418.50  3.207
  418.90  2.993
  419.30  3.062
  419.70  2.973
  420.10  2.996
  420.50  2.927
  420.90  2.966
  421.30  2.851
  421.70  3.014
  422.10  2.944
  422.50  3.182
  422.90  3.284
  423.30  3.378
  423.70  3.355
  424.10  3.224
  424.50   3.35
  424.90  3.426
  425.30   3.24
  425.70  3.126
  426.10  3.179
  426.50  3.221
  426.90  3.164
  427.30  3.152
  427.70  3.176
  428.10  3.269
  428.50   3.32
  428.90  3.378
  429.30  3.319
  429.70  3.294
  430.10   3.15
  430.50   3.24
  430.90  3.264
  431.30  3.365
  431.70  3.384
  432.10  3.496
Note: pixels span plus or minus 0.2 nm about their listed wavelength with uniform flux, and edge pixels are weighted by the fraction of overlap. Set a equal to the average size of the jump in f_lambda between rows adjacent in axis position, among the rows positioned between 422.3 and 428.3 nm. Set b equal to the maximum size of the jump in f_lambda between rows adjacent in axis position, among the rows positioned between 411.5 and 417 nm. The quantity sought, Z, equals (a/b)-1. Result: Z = -0.71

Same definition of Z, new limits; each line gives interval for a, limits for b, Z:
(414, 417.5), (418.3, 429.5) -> -0.73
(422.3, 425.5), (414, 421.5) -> -0.51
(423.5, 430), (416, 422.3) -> -0.66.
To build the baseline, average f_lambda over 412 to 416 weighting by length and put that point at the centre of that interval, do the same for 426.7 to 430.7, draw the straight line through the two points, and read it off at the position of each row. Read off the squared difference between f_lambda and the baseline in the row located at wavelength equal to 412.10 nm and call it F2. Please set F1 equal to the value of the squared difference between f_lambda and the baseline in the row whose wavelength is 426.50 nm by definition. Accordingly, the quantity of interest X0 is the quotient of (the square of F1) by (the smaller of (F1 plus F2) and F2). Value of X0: 0.0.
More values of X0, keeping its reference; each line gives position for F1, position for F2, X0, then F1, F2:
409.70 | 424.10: 13.9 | 0.096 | 0.001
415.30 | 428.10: 0.6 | 0.023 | 0.001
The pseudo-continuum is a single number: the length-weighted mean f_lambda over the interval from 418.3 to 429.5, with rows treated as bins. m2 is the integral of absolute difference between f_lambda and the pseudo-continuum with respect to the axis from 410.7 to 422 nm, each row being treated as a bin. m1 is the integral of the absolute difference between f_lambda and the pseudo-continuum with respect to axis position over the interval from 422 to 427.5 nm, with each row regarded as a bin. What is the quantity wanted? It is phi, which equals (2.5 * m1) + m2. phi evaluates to 2.9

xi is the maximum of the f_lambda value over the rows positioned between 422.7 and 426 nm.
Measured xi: 3.426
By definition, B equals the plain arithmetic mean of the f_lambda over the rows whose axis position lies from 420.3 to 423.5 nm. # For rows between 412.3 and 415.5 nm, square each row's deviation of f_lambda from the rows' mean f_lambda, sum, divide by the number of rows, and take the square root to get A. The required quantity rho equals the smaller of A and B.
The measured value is 0.089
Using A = 0.09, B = 3.07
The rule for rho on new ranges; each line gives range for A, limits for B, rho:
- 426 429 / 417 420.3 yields 0.077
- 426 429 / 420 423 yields 0.077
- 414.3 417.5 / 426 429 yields 0.111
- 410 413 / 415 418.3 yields 0.116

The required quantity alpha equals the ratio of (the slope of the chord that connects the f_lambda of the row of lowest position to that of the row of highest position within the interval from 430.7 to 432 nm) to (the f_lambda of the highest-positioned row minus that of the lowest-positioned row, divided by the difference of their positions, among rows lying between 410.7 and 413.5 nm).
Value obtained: -1.0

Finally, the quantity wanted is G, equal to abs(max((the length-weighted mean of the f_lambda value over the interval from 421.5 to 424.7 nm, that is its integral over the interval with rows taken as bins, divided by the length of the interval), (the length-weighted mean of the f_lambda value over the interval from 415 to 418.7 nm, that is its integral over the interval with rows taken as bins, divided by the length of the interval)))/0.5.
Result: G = 6.43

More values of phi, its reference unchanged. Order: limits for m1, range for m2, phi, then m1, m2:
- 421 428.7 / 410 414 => 2.7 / 0.9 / 0.5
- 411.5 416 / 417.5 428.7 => 2.8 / 0.6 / 1.4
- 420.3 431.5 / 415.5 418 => 3.7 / 1.4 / 0.2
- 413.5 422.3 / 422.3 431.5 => 4.0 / 1.2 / 0.9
